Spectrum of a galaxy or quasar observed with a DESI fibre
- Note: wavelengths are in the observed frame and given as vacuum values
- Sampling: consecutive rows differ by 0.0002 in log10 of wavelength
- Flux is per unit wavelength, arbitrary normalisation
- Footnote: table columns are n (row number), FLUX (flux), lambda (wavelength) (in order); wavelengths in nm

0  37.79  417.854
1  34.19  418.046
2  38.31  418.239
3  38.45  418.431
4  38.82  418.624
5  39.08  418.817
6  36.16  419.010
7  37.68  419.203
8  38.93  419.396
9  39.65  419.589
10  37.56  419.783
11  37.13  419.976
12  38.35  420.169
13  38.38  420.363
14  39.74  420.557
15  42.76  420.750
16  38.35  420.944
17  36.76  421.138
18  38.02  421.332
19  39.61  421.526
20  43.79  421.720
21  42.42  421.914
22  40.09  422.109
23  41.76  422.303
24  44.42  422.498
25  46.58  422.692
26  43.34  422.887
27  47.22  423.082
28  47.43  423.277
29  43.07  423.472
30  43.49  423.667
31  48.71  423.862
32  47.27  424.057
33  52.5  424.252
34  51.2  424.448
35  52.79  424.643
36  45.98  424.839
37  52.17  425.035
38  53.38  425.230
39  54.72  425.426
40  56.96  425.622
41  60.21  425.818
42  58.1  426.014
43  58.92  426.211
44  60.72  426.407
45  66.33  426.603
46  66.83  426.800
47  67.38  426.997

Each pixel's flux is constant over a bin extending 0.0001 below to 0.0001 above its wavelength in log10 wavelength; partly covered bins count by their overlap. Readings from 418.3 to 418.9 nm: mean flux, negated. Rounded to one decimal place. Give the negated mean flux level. -38.8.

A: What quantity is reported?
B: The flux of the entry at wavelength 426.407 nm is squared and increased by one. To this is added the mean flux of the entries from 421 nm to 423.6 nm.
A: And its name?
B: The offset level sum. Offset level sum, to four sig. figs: 3731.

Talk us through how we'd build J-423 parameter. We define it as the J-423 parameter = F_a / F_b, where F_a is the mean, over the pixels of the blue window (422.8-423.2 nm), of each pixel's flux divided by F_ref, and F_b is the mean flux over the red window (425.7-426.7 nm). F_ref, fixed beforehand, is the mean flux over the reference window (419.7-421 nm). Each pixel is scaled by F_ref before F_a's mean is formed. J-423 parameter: 0.019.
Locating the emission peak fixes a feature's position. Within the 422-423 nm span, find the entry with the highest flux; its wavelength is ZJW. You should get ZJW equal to 422.692 nm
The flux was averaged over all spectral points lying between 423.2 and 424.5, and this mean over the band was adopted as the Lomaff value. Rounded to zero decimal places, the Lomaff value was 48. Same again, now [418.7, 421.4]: 38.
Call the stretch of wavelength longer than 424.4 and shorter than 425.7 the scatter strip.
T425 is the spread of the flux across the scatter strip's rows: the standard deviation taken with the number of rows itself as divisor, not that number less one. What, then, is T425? 3.2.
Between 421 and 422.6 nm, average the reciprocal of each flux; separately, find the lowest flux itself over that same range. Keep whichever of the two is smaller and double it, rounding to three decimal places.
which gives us 0.049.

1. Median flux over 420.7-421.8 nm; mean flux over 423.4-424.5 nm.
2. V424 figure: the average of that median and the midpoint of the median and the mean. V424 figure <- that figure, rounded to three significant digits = 41.2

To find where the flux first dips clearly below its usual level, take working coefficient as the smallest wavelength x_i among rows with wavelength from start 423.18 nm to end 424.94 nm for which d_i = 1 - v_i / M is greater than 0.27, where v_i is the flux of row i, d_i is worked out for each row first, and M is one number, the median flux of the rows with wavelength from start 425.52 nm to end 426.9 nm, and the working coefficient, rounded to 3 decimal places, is 423.472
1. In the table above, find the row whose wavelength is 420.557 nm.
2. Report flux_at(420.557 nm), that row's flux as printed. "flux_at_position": 39.74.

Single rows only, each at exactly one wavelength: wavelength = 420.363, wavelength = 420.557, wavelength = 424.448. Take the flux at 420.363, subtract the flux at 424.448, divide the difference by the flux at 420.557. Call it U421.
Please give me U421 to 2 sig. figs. -0.32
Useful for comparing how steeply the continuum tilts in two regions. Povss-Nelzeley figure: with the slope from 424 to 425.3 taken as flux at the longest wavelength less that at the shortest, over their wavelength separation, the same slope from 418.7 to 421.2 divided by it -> -0.19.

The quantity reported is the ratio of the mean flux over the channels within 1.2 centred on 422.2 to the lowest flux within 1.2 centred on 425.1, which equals 0.94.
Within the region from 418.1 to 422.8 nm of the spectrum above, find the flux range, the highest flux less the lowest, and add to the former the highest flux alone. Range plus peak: 57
